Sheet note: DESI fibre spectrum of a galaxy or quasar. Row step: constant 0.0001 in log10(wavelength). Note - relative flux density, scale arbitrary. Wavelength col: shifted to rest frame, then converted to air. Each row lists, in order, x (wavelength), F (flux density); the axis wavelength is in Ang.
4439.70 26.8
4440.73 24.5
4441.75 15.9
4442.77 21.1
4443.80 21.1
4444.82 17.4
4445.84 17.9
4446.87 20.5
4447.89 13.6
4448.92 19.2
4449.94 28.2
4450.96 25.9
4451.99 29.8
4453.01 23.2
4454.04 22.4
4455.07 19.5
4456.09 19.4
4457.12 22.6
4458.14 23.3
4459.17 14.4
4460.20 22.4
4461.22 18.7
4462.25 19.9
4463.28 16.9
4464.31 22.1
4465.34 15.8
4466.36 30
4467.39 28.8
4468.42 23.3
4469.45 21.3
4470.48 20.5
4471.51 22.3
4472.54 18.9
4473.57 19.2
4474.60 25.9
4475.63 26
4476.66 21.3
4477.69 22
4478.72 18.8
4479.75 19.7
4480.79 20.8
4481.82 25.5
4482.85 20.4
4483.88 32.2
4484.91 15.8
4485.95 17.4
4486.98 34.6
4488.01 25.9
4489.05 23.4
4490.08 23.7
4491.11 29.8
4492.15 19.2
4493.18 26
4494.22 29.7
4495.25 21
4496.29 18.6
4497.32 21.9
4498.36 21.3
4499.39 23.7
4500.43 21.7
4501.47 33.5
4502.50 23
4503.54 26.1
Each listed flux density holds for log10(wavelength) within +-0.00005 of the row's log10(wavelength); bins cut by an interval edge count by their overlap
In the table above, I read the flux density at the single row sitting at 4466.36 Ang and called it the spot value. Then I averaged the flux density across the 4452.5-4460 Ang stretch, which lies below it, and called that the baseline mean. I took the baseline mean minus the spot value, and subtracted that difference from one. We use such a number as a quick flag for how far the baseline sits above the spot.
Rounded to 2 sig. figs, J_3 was 10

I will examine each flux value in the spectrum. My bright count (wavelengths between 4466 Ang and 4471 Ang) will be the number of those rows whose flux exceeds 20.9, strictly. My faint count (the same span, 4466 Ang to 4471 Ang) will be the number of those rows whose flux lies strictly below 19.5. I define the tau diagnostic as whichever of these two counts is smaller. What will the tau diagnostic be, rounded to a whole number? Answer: 0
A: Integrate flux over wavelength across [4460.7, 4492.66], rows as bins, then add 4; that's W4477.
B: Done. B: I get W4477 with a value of 726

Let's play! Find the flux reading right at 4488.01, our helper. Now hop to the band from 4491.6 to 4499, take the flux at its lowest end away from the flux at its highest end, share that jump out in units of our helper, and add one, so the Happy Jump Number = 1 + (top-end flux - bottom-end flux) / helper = 1.1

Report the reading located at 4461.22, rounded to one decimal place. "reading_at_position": 18.7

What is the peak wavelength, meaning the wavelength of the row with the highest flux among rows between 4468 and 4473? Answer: 4468.42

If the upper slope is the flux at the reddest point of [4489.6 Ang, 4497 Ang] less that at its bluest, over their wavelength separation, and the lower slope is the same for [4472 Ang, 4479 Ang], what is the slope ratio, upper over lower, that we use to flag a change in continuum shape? 51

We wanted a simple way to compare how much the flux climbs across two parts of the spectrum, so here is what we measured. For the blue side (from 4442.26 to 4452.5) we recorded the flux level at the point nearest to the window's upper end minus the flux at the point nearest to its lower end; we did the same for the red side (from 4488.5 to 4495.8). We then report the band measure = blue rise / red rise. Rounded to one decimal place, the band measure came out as -3.6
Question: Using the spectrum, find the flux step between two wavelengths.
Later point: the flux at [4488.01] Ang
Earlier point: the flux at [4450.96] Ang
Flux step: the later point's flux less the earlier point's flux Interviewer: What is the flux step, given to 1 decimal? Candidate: 0.0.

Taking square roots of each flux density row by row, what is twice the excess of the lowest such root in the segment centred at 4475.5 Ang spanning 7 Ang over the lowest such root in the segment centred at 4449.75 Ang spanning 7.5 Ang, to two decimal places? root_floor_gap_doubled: 1.30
